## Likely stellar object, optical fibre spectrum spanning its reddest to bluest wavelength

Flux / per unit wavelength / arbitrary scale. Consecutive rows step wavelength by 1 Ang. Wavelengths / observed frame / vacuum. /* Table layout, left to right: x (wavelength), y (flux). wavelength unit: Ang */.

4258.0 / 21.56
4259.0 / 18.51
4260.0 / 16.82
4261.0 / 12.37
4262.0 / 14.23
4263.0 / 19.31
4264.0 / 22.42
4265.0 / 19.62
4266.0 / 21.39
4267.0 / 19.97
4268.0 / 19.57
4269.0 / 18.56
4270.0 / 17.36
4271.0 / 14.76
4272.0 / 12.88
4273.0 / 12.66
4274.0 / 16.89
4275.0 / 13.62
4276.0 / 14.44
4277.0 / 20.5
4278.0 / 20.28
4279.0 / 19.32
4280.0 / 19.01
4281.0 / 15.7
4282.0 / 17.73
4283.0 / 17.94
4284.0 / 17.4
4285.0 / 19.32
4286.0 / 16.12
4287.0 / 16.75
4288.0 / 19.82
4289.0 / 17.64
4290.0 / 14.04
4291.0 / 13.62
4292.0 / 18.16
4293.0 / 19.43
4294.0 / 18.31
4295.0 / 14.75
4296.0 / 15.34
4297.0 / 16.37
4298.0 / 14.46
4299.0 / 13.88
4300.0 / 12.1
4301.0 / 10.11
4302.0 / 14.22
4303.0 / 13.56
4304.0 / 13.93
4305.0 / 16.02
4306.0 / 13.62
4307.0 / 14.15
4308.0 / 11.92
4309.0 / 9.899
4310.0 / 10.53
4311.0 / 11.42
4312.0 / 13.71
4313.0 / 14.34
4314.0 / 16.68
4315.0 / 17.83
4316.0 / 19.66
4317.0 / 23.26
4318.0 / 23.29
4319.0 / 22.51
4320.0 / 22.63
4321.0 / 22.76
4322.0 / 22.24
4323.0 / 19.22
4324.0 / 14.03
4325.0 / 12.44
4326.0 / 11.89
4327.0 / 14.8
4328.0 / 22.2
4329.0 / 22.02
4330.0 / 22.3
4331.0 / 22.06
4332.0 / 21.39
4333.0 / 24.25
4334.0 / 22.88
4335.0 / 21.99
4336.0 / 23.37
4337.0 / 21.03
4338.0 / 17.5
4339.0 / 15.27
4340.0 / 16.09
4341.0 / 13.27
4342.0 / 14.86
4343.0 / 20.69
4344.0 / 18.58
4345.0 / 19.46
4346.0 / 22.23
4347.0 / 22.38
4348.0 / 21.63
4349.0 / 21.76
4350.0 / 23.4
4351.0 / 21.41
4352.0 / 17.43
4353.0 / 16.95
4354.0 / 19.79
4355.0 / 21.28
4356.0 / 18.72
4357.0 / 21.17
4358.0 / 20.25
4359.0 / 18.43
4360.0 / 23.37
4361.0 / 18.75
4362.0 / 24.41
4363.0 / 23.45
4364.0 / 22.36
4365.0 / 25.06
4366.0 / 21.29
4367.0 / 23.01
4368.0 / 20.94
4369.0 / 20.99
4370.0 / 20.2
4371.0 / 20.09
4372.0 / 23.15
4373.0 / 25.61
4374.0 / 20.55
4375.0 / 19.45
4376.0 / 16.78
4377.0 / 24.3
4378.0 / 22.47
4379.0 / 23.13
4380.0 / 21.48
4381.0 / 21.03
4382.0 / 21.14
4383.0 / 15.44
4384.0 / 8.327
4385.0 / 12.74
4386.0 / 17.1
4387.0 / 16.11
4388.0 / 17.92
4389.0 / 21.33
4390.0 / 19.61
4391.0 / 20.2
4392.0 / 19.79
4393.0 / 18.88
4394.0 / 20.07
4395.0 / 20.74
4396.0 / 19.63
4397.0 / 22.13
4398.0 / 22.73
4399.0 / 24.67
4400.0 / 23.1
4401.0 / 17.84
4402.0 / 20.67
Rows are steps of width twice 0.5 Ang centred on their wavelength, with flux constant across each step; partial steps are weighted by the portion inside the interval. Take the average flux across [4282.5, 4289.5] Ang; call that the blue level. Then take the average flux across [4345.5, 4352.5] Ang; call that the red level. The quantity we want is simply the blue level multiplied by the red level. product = 383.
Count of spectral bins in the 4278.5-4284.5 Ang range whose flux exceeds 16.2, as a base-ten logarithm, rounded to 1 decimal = 0.7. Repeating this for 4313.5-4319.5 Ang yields 0.8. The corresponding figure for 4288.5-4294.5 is 0.6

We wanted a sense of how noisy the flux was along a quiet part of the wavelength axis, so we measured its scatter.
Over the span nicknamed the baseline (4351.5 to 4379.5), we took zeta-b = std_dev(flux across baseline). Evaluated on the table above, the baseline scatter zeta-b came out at 2.4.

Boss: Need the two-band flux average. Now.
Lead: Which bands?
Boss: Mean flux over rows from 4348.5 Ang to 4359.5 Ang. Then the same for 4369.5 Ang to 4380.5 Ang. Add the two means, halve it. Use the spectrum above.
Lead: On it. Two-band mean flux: 21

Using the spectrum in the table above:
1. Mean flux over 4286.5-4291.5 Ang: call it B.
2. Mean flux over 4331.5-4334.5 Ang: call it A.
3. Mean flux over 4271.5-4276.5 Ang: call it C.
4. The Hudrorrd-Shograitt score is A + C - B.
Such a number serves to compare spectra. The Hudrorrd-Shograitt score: 21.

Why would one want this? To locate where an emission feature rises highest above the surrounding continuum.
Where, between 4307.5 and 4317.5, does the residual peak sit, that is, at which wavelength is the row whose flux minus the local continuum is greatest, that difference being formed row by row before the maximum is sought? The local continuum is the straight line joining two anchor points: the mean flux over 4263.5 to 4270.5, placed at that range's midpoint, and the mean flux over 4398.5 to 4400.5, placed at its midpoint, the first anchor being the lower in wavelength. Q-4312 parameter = 4317.0 Ang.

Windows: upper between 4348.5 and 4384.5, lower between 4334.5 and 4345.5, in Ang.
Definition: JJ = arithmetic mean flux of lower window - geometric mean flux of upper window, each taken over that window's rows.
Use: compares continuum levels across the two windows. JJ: -2.1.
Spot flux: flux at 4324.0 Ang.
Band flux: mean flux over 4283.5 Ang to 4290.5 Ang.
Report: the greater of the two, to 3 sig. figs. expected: 17.3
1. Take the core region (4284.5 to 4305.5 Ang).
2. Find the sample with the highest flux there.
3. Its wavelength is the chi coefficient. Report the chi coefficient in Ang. 4288.0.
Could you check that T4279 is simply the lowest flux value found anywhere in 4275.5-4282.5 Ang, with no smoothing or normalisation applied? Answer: 14.44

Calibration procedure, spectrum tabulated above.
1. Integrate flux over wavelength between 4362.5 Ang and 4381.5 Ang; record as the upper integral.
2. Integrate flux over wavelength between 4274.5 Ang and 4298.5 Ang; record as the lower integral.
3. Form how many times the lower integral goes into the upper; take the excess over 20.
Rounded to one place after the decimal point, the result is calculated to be -19.0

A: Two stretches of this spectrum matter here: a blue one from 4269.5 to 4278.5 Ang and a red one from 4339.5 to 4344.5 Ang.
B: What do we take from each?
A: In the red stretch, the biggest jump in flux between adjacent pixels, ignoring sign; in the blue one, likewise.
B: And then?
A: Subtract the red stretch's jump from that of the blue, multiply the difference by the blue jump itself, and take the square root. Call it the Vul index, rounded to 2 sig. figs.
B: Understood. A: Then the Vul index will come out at 1.2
